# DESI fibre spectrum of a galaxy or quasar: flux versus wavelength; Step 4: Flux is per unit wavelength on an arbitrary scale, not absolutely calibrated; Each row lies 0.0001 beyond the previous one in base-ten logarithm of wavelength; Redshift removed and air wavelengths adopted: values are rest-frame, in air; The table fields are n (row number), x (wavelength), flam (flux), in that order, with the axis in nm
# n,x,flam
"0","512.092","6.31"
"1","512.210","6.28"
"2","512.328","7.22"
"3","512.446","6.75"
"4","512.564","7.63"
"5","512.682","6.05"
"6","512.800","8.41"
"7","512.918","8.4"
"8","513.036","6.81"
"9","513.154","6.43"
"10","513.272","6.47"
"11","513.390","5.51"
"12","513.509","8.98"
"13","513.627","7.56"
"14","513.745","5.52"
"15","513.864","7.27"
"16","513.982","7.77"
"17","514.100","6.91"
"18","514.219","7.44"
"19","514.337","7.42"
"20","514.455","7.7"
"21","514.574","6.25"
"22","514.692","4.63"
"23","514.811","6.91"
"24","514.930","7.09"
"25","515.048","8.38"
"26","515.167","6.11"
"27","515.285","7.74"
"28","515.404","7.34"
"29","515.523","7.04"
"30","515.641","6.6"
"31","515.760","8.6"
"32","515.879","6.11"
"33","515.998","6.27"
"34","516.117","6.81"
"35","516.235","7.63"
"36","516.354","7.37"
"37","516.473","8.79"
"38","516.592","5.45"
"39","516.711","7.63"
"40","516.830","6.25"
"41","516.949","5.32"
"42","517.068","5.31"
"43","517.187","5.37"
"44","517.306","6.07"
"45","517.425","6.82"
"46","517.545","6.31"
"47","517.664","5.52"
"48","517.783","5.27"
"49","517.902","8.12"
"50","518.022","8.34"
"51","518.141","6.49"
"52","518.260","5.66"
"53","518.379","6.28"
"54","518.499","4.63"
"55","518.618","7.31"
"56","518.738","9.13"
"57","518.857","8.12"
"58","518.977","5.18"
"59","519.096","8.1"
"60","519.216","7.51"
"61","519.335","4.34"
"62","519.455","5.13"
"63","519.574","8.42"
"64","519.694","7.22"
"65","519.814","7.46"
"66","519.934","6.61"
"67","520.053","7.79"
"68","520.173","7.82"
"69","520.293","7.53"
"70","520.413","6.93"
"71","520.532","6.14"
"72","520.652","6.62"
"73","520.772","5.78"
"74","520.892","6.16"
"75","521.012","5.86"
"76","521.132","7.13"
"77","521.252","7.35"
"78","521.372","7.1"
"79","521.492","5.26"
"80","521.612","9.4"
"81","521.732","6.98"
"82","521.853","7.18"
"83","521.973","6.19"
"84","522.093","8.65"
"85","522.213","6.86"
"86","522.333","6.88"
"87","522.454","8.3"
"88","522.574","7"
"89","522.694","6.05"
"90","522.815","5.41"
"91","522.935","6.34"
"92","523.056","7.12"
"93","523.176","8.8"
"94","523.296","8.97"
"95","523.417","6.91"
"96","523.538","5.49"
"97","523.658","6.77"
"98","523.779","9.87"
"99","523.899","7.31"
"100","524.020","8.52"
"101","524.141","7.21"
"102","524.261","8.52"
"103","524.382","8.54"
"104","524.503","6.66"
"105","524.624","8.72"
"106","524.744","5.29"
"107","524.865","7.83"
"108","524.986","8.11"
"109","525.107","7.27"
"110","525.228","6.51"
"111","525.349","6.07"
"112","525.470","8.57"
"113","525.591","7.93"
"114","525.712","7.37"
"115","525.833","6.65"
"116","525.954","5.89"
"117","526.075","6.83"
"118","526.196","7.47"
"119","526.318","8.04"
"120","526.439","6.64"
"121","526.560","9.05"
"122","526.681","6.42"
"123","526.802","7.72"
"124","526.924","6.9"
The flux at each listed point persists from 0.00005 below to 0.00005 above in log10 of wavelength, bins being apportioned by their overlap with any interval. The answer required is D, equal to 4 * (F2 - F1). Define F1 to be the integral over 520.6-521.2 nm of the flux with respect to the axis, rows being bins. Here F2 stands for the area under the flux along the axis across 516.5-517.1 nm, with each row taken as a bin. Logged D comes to -0.3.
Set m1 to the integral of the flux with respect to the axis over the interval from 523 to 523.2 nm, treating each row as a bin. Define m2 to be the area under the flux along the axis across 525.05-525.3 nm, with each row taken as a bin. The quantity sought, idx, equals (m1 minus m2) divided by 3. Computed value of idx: 0.0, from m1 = 2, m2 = 1.7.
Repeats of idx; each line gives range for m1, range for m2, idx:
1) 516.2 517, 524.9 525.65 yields 0.0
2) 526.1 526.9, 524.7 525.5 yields 0.1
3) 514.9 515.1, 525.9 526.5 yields -0.9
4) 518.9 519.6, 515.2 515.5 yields 0.8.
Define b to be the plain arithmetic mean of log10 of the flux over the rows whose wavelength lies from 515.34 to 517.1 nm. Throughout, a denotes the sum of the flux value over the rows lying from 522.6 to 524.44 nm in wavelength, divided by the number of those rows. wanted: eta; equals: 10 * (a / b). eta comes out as 89.9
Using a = 7.5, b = 0.830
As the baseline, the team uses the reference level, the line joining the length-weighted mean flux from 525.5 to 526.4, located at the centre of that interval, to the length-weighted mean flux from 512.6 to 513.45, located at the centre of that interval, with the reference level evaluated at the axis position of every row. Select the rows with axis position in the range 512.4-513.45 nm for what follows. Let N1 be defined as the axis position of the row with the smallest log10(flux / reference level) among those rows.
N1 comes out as 513.390 nm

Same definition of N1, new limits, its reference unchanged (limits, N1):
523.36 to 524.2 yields 523.538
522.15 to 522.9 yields 522.815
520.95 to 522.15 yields 521.492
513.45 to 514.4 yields 513.745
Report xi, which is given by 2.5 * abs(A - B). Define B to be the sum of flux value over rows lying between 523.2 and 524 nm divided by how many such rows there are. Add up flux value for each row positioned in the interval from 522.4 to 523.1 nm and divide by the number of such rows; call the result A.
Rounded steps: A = 6.7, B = 7.6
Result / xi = 2.1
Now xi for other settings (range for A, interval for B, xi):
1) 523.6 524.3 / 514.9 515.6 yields 1.9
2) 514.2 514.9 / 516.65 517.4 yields 1.8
